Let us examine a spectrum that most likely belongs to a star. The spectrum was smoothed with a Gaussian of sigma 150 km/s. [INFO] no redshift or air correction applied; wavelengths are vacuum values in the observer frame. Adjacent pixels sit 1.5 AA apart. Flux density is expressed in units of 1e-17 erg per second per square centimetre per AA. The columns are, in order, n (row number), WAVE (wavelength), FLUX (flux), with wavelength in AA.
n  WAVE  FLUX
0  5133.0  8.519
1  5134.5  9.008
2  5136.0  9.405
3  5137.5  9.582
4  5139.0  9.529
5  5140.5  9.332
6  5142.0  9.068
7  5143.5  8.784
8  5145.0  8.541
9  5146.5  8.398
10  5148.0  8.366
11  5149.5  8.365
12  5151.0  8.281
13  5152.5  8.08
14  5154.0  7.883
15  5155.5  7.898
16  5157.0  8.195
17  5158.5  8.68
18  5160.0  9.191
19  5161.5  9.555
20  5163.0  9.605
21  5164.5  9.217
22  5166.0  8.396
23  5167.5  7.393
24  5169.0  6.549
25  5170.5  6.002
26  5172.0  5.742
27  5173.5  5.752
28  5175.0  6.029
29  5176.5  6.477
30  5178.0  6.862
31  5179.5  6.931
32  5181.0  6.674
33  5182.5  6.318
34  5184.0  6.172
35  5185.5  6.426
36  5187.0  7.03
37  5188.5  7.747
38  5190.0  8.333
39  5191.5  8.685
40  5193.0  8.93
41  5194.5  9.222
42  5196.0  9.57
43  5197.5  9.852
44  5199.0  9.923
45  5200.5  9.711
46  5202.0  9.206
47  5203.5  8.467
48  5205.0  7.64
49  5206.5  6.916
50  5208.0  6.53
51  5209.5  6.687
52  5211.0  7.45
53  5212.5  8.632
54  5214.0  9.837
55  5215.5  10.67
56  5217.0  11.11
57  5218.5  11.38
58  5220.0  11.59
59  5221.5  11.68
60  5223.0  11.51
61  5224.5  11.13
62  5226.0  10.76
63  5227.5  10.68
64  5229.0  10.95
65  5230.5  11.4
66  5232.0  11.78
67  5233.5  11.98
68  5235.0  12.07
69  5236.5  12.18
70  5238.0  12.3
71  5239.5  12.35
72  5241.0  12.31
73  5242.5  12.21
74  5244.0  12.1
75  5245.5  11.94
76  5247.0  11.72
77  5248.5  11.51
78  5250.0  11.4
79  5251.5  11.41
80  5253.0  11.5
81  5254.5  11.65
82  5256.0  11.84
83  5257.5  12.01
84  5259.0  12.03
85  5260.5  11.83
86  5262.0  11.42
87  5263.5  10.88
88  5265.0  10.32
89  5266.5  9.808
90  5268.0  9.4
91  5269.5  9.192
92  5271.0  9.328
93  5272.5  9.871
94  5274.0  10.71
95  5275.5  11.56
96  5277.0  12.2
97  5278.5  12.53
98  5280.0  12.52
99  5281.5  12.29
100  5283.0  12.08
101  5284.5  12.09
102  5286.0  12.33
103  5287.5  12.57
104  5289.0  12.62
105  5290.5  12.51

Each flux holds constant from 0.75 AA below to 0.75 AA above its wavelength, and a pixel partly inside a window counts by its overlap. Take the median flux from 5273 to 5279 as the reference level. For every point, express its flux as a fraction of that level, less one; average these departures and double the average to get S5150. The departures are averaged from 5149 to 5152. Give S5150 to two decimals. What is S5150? -0.60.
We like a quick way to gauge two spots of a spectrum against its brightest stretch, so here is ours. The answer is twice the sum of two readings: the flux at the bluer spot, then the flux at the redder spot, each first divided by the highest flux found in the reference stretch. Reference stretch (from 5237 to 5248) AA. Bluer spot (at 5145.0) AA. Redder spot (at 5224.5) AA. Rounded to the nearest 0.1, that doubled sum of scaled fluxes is 3.2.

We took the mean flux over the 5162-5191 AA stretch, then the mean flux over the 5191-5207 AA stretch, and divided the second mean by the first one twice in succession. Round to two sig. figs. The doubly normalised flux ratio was 0.18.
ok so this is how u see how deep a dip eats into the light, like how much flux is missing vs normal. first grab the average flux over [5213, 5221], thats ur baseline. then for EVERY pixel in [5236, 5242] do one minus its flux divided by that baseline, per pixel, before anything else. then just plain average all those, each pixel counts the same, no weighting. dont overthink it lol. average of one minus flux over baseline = -0.1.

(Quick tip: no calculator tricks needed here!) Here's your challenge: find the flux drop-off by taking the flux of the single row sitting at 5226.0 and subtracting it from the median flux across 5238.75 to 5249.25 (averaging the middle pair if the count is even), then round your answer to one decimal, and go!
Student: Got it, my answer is 1.3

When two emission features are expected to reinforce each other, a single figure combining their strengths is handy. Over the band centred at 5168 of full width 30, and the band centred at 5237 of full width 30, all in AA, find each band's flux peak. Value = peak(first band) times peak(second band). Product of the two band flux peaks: 119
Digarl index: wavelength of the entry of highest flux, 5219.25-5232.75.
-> 5232.0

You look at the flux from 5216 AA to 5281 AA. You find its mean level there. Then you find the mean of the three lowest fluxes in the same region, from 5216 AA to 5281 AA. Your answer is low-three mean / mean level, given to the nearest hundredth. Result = 0.82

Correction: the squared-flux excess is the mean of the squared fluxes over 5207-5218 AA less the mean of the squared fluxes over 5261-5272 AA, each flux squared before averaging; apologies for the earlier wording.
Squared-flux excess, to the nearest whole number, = -23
